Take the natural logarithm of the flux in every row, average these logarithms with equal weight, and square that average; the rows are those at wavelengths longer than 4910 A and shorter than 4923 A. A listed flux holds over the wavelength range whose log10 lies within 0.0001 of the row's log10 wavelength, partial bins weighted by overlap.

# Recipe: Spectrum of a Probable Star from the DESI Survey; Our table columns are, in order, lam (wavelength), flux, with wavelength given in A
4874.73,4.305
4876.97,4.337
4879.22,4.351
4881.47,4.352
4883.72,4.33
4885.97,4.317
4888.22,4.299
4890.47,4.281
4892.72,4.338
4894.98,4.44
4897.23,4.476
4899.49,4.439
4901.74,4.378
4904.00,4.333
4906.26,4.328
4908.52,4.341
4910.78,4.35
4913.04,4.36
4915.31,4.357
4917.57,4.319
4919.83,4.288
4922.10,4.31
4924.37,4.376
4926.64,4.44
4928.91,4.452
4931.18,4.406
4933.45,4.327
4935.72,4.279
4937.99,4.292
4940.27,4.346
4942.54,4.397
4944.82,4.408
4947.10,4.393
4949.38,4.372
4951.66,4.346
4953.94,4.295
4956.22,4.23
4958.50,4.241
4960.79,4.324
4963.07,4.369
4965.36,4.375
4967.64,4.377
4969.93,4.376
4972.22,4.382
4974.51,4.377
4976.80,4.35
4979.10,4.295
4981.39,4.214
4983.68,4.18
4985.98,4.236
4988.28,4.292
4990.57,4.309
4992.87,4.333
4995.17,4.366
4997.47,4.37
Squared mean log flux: 2.15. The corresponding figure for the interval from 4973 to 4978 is 2.17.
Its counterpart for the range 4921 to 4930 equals 2.19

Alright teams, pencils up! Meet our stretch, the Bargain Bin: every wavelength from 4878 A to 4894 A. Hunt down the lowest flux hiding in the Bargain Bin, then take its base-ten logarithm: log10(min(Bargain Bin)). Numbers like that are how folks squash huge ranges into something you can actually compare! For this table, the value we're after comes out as 0.632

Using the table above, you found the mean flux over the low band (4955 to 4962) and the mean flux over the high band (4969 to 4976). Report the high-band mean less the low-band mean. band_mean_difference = 0.11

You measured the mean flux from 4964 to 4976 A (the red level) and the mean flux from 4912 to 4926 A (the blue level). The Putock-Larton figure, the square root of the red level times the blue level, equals 4.36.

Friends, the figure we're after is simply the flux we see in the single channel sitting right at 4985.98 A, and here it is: 4.236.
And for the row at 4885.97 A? 4.317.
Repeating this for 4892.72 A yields 4.338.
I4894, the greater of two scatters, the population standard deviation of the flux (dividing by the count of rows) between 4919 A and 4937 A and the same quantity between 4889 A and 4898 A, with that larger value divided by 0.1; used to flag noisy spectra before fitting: 0.78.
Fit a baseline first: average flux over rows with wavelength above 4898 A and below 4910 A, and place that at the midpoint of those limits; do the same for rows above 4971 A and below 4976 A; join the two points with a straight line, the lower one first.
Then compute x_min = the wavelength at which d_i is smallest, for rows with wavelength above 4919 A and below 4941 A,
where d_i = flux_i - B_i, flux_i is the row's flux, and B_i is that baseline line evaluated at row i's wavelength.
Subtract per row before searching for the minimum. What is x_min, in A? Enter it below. 4935.72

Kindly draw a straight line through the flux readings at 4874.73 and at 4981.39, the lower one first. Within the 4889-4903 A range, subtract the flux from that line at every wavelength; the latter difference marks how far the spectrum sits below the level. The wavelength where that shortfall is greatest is 4890.47 A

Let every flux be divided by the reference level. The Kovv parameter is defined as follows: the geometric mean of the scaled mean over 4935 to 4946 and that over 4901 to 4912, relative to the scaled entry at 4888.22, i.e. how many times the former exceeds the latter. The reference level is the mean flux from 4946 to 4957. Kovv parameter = 1.01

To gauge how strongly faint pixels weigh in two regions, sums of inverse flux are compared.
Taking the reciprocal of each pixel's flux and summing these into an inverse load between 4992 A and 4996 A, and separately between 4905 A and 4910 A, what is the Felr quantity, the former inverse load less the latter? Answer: -0.0016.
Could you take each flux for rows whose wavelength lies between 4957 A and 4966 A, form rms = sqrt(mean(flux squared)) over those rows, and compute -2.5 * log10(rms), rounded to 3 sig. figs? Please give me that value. -1.59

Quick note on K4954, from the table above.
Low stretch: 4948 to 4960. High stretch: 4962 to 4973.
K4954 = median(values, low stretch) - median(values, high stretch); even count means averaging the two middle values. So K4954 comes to -0.081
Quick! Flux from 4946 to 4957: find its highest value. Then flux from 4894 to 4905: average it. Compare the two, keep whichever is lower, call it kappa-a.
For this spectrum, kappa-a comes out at 4.39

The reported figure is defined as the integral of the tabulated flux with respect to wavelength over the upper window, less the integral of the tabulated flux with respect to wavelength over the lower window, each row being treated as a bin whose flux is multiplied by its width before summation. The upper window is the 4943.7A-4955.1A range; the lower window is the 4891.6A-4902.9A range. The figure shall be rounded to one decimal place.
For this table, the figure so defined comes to -0.1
